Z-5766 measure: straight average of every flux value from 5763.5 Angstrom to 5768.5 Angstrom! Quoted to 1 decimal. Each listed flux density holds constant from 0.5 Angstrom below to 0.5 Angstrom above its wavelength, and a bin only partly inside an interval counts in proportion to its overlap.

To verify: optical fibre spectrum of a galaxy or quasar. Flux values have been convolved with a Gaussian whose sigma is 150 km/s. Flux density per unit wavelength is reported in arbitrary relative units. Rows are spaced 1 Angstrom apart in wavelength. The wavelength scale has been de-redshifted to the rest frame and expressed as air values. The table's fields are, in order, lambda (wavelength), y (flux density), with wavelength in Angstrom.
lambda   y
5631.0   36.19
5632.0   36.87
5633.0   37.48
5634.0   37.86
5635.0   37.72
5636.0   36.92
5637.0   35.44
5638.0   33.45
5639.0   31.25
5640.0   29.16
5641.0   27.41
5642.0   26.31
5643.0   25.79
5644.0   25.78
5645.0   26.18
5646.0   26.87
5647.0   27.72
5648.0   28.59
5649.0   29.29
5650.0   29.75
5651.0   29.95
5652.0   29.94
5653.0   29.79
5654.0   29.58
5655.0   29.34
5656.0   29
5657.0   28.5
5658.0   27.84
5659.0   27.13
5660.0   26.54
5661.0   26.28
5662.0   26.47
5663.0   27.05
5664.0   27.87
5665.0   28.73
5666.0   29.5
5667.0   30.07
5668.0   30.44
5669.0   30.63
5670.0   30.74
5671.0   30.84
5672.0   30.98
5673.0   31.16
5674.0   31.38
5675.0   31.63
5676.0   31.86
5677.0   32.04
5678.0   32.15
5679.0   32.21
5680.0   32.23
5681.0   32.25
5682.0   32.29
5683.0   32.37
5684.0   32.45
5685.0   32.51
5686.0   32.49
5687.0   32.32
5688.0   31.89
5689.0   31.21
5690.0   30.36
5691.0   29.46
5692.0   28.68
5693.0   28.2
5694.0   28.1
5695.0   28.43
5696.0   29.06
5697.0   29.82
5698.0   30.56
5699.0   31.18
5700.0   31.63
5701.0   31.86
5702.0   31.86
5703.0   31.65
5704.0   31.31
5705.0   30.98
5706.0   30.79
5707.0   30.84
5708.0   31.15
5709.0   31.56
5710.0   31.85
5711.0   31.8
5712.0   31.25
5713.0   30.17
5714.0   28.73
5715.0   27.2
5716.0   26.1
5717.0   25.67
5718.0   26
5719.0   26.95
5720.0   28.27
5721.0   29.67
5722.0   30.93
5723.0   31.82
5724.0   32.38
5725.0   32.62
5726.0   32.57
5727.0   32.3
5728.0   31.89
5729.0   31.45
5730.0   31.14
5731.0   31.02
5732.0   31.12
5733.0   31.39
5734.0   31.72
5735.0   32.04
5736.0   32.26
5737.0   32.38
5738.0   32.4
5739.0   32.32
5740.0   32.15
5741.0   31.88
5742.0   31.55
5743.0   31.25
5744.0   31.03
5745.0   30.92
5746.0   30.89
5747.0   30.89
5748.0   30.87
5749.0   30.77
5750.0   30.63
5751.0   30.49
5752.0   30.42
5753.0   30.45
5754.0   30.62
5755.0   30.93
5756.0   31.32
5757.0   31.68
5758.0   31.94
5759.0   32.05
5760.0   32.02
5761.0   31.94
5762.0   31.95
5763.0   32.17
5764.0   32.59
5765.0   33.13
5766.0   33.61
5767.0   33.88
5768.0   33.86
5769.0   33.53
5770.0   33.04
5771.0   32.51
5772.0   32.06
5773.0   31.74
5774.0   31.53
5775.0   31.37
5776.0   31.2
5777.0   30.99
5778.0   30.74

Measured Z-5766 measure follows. 33.4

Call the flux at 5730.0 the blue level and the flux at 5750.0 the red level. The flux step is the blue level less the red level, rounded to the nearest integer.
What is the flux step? 1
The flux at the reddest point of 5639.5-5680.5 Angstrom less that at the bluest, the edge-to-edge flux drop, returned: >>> 3.1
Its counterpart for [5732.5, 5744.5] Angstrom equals -0.4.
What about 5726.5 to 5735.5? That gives -0.3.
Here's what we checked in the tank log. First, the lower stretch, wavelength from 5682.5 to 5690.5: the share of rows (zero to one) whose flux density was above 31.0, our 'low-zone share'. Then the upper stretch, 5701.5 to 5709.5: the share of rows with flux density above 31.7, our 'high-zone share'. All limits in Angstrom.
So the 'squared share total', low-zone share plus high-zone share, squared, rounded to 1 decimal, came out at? 1.0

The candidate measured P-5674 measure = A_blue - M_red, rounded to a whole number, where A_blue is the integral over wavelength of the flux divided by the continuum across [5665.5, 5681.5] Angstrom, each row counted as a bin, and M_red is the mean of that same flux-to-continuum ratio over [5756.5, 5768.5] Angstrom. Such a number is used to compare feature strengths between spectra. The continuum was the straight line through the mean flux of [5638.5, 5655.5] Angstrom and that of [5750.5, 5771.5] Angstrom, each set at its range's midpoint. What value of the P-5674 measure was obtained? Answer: 16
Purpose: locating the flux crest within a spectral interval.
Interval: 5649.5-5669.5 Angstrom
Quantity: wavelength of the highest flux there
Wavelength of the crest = 5669.0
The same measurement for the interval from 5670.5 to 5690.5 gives 5685.0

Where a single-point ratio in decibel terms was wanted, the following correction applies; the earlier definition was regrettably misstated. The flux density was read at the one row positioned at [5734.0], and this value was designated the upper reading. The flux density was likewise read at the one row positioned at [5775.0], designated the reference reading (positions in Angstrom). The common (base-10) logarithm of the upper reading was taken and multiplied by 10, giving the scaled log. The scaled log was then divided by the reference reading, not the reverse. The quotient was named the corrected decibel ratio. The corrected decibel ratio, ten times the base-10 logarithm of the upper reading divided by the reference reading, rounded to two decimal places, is 0.48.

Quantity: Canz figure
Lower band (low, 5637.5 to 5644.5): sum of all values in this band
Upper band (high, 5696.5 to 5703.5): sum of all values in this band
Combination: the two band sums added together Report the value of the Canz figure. 418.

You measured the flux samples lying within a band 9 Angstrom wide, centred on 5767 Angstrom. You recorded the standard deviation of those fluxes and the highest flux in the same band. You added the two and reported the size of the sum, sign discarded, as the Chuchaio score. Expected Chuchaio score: 34.5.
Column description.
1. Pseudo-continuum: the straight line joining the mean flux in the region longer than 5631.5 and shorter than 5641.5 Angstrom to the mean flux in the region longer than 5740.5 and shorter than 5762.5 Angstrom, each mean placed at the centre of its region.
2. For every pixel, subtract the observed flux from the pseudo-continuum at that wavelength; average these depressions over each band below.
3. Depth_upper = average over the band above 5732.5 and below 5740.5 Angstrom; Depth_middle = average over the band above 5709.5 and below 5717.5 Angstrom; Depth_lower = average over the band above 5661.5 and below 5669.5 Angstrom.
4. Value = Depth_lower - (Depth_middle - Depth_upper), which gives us 1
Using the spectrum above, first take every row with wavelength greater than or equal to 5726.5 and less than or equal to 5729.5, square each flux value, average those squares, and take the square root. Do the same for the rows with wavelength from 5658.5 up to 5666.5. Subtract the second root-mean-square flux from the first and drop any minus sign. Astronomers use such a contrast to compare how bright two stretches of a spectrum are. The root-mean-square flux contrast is 4.4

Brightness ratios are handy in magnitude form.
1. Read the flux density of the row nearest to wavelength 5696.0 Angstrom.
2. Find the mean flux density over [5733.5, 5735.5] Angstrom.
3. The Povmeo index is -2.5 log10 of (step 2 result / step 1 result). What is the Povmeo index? -0.10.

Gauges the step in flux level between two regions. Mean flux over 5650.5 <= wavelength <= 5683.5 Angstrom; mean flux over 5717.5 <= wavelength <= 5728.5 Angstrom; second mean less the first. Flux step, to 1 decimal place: 0.5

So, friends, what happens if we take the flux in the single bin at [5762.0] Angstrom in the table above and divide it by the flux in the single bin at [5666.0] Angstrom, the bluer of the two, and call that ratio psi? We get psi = 1.08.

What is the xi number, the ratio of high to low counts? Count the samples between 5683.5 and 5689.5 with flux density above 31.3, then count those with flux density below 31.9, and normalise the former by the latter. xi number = 2.5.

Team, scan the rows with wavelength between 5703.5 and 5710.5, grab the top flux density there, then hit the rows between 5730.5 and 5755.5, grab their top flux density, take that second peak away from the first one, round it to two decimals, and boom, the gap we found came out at -0.55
